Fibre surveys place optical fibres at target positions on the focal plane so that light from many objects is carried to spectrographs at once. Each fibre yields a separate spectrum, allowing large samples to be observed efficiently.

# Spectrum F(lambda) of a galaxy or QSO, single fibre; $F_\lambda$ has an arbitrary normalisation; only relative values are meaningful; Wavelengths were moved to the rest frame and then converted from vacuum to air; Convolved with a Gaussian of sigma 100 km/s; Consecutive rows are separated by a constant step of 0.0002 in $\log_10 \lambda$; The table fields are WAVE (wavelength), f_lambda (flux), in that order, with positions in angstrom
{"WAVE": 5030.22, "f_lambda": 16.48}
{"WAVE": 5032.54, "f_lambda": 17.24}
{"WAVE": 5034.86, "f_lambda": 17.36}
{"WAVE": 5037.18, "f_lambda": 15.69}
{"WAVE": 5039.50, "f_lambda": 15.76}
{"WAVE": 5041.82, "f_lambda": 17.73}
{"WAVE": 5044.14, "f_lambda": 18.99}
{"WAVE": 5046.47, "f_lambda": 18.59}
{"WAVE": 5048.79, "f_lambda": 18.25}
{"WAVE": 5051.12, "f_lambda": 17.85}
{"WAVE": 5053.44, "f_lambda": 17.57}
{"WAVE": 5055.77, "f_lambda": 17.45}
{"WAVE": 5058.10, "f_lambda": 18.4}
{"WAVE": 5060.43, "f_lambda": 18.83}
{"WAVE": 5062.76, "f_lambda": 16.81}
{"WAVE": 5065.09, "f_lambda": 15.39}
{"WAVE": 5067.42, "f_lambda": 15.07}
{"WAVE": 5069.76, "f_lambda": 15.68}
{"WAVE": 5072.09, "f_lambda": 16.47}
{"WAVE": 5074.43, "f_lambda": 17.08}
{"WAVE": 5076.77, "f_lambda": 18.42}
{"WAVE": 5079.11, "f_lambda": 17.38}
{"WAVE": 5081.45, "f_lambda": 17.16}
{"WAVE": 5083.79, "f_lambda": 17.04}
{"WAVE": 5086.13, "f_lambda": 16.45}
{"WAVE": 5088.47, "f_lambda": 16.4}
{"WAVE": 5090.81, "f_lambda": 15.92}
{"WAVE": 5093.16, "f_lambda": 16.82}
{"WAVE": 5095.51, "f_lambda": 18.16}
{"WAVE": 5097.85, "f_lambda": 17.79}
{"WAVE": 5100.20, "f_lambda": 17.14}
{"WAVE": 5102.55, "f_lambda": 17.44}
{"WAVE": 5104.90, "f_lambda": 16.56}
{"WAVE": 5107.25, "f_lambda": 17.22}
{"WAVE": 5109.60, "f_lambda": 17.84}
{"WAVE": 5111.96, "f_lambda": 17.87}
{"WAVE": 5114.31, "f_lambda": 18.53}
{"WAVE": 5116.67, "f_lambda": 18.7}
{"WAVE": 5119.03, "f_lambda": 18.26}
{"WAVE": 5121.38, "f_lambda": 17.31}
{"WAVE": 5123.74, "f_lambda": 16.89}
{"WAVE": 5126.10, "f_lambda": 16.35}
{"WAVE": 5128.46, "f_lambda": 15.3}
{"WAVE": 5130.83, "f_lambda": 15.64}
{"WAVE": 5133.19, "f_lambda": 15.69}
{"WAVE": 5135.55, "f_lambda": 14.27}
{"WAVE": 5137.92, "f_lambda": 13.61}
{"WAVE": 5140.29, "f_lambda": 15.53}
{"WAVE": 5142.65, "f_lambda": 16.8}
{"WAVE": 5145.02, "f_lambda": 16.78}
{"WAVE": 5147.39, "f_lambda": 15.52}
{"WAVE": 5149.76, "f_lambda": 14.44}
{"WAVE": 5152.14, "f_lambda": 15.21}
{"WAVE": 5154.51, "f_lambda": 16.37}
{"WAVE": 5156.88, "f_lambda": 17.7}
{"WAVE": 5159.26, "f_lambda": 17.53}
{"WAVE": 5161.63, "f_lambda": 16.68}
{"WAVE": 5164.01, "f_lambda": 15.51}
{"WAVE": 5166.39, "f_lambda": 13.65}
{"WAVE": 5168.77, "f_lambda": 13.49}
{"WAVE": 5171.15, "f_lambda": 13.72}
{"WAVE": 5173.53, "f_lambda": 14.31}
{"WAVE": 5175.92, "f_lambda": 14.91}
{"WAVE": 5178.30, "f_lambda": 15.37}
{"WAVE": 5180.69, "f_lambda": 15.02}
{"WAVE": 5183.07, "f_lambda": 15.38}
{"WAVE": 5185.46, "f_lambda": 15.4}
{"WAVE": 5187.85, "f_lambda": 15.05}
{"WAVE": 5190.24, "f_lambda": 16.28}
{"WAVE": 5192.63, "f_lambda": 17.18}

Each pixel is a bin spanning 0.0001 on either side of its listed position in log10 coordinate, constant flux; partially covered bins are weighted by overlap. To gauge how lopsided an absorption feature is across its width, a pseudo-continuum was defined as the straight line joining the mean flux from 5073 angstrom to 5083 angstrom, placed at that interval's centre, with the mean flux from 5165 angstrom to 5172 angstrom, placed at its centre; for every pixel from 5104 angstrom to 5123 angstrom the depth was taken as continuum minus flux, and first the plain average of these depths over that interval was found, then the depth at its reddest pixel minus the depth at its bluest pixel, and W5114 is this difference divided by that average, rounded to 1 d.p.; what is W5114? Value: 0.8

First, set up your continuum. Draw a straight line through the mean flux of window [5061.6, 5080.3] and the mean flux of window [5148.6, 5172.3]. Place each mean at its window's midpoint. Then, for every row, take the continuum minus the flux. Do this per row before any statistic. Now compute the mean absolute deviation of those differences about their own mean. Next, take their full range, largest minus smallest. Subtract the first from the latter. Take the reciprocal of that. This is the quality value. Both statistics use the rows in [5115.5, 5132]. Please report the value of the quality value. 0.43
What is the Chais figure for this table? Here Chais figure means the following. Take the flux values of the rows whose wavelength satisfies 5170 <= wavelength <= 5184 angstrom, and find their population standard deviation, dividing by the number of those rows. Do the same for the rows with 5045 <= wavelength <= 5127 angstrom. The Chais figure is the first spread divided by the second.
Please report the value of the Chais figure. 0.63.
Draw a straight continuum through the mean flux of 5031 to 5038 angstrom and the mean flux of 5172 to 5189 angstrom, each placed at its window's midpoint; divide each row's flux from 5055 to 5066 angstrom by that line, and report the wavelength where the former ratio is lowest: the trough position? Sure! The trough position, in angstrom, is 5065.09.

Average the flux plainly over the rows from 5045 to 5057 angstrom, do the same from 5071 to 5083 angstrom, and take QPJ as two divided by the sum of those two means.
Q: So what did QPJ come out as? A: 0.057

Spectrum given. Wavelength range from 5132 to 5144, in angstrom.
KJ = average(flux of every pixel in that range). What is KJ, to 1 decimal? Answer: 15.2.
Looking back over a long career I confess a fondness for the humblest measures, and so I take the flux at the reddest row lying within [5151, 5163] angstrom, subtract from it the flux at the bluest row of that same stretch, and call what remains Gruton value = 1.5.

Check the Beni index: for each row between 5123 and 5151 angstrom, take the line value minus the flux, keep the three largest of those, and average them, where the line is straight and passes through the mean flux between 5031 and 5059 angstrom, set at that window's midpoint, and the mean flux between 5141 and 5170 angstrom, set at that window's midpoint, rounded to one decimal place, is 1.9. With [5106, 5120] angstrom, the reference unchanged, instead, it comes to -1.1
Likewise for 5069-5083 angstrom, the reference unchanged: 0.7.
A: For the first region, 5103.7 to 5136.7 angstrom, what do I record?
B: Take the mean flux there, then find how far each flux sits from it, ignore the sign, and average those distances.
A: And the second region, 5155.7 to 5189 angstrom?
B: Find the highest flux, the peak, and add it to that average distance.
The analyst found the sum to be 18.8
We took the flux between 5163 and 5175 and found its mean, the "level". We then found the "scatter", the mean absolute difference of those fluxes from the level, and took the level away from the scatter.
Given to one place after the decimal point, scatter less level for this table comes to -13.5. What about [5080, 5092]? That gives -16.2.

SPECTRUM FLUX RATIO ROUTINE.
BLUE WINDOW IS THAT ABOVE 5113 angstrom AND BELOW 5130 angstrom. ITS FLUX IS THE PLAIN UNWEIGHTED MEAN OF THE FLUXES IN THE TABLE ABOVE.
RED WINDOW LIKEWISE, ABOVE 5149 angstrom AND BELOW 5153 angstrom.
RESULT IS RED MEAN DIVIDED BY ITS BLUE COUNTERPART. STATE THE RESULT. 0.86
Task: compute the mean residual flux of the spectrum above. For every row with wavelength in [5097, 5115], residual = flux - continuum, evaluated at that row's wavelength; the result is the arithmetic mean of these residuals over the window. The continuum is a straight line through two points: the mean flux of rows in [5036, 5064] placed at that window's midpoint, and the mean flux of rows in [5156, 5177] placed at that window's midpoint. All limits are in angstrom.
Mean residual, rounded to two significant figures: 1.0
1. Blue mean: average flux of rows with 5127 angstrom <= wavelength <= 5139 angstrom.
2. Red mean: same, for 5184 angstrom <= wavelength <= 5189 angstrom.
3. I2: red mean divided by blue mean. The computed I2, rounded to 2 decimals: 1.02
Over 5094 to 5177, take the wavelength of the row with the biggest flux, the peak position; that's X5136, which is 5116.67 angstrom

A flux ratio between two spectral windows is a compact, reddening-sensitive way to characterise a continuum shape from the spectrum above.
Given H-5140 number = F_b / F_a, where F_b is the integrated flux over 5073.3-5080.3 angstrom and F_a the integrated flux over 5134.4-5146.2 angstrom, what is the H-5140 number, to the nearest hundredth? 0.68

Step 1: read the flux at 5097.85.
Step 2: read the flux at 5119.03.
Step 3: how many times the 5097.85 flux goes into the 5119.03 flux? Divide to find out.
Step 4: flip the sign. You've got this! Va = -1.03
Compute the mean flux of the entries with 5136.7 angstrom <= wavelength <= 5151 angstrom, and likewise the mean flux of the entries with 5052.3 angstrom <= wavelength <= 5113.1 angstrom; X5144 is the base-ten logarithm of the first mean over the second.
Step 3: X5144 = -0.044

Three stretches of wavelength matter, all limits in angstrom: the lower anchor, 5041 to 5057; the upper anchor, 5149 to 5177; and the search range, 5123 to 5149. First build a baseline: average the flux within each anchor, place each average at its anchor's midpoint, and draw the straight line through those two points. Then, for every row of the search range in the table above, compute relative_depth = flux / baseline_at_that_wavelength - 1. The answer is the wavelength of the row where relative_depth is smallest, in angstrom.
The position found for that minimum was 5137.92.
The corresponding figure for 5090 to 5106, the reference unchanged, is 5090.81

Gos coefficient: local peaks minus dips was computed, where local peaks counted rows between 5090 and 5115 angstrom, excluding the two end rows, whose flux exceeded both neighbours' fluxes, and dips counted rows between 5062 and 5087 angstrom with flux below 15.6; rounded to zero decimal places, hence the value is 0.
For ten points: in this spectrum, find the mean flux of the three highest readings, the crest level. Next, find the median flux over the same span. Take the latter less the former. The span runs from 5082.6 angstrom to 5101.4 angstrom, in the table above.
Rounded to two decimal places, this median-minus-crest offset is -0.77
